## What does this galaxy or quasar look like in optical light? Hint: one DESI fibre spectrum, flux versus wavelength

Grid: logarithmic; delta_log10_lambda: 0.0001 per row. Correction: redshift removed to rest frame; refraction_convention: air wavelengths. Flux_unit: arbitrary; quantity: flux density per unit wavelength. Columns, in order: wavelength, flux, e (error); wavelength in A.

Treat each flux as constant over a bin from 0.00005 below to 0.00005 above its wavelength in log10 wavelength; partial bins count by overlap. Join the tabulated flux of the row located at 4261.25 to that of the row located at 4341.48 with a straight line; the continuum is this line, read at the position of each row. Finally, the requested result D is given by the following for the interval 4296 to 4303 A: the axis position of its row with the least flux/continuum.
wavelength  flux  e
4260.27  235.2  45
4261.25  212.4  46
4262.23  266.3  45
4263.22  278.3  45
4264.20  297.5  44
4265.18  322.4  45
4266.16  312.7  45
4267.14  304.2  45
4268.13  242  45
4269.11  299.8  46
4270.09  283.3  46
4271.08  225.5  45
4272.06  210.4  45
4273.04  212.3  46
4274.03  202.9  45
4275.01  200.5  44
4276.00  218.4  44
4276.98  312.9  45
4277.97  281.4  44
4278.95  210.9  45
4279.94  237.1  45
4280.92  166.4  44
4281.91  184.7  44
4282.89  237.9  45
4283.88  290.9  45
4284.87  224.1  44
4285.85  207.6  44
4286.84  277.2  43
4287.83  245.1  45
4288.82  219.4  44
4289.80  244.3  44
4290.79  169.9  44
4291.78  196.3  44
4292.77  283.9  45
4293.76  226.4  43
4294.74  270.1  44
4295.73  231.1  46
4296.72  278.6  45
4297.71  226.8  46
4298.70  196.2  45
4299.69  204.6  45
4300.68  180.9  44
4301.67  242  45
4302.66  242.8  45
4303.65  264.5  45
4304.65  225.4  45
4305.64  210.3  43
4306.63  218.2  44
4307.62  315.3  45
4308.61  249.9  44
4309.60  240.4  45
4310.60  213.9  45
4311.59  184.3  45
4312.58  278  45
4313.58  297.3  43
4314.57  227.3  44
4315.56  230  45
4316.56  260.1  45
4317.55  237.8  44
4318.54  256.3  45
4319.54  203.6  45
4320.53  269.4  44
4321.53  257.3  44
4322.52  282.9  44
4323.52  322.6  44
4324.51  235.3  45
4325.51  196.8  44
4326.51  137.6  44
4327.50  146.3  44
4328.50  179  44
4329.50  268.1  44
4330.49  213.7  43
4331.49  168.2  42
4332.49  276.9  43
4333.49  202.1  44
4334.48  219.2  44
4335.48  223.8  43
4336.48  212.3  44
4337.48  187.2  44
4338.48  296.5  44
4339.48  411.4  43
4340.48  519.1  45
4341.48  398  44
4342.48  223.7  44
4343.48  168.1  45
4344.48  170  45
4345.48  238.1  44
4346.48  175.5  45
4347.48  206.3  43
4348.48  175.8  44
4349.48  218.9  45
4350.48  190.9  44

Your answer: 4300.68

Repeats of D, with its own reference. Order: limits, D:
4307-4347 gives 4326.51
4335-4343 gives 4337.48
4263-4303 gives 4300.68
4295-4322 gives 4311.59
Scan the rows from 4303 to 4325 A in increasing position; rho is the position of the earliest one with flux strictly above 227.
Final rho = 4303.65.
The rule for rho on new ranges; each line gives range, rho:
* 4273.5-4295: 4276.98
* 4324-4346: 4324.51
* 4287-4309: 4287.83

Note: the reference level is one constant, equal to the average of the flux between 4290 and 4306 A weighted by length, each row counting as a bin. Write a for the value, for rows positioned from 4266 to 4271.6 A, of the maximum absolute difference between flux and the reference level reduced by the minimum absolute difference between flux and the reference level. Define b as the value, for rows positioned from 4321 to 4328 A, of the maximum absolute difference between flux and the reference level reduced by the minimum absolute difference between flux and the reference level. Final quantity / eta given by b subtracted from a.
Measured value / -6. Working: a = 81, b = 87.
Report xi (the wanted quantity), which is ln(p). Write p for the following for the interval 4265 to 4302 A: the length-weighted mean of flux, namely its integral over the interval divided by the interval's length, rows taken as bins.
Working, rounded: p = 238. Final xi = 5.47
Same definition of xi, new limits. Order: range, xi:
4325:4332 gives 5.23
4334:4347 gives 5.58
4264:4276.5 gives 5.54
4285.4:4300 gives 5.45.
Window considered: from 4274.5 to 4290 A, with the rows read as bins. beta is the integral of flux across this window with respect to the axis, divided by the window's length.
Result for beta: 235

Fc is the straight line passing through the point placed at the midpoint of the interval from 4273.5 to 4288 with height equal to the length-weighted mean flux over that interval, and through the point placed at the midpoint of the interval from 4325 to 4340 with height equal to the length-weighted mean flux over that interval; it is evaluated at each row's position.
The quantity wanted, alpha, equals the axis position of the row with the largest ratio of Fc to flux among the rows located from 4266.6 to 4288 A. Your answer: 4280.92 A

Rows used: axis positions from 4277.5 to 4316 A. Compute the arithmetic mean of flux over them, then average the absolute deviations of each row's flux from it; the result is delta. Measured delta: 28.8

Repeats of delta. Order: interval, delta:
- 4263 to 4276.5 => 41.9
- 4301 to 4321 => 24.4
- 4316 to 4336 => 38.8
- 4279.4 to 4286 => 30.0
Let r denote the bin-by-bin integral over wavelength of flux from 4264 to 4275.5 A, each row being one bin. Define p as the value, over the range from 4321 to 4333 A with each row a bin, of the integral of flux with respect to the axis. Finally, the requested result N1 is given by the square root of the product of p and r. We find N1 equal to 2825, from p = 2684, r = 2974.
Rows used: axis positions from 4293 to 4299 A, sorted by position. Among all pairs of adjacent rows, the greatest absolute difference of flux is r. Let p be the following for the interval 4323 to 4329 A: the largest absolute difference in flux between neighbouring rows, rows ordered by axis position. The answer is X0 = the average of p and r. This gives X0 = 70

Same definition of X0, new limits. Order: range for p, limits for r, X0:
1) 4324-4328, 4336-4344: 117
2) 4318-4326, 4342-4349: 78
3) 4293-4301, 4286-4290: 42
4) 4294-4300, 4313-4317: 61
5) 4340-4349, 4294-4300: 113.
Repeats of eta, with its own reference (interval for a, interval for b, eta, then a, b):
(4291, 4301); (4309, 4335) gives -39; 54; 93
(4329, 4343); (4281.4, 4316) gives 200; 286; 86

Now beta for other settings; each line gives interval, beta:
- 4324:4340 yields 224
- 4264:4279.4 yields 258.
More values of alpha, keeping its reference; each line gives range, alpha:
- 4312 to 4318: 4314.57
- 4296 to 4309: 4300.68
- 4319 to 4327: 4326.51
